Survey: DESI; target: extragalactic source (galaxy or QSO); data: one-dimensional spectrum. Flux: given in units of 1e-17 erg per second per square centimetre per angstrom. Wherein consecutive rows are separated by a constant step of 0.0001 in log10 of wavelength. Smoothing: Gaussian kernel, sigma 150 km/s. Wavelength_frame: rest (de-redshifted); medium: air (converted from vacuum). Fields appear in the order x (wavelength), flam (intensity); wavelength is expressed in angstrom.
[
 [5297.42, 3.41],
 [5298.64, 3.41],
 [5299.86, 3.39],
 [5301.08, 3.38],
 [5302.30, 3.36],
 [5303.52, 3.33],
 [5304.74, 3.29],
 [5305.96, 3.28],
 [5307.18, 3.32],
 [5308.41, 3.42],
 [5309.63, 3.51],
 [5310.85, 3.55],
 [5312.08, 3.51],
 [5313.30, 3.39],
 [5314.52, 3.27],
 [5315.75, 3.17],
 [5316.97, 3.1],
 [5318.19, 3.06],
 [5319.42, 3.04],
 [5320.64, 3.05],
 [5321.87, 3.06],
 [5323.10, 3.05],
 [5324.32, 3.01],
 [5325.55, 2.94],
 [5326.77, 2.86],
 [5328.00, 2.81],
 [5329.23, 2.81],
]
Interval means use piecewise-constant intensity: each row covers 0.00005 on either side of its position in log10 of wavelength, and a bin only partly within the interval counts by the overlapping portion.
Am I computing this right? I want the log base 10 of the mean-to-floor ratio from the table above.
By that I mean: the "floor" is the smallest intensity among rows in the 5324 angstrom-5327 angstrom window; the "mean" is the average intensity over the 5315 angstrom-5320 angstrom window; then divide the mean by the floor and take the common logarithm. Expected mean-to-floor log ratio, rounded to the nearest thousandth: 0.034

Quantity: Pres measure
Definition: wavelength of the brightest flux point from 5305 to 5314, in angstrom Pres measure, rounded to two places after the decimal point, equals 5310.85 angstrom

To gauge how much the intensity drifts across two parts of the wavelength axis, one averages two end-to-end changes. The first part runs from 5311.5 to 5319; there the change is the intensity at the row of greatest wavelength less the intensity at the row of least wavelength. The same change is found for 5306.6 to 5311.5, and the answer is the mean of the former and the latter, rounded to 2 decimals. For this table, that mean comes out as -0.11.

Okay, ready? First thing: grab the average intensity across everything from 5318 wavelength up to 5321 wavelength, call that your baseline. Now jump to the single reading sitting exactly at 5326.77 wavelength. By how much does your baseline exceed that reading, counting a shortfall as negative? 0.19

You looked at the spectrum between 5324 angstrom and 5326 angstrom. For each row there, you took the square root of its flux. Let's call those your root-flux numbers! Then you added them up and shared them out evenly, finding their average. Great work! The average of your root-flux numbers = 1.72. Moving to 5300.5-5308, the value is 1.82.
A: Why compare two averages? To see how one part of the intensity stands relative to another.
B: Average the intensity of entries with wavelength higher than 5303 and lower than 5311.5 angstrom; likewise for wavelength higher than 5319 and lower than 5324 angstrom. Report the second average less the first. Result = -0.34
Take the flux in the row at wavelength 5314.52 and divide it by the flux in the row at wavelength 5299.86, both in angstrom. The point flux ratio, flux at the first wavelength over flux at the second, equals 0.96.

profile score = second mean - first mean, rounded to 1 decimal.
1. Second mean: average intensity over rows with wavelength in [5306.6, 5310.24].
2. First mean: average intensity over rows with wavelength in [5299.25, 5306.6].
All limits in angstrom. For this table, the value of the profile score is 0.1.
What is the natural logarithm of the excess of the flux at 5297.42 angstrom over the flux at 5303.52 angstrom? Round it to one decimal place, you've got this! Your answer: -2.5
